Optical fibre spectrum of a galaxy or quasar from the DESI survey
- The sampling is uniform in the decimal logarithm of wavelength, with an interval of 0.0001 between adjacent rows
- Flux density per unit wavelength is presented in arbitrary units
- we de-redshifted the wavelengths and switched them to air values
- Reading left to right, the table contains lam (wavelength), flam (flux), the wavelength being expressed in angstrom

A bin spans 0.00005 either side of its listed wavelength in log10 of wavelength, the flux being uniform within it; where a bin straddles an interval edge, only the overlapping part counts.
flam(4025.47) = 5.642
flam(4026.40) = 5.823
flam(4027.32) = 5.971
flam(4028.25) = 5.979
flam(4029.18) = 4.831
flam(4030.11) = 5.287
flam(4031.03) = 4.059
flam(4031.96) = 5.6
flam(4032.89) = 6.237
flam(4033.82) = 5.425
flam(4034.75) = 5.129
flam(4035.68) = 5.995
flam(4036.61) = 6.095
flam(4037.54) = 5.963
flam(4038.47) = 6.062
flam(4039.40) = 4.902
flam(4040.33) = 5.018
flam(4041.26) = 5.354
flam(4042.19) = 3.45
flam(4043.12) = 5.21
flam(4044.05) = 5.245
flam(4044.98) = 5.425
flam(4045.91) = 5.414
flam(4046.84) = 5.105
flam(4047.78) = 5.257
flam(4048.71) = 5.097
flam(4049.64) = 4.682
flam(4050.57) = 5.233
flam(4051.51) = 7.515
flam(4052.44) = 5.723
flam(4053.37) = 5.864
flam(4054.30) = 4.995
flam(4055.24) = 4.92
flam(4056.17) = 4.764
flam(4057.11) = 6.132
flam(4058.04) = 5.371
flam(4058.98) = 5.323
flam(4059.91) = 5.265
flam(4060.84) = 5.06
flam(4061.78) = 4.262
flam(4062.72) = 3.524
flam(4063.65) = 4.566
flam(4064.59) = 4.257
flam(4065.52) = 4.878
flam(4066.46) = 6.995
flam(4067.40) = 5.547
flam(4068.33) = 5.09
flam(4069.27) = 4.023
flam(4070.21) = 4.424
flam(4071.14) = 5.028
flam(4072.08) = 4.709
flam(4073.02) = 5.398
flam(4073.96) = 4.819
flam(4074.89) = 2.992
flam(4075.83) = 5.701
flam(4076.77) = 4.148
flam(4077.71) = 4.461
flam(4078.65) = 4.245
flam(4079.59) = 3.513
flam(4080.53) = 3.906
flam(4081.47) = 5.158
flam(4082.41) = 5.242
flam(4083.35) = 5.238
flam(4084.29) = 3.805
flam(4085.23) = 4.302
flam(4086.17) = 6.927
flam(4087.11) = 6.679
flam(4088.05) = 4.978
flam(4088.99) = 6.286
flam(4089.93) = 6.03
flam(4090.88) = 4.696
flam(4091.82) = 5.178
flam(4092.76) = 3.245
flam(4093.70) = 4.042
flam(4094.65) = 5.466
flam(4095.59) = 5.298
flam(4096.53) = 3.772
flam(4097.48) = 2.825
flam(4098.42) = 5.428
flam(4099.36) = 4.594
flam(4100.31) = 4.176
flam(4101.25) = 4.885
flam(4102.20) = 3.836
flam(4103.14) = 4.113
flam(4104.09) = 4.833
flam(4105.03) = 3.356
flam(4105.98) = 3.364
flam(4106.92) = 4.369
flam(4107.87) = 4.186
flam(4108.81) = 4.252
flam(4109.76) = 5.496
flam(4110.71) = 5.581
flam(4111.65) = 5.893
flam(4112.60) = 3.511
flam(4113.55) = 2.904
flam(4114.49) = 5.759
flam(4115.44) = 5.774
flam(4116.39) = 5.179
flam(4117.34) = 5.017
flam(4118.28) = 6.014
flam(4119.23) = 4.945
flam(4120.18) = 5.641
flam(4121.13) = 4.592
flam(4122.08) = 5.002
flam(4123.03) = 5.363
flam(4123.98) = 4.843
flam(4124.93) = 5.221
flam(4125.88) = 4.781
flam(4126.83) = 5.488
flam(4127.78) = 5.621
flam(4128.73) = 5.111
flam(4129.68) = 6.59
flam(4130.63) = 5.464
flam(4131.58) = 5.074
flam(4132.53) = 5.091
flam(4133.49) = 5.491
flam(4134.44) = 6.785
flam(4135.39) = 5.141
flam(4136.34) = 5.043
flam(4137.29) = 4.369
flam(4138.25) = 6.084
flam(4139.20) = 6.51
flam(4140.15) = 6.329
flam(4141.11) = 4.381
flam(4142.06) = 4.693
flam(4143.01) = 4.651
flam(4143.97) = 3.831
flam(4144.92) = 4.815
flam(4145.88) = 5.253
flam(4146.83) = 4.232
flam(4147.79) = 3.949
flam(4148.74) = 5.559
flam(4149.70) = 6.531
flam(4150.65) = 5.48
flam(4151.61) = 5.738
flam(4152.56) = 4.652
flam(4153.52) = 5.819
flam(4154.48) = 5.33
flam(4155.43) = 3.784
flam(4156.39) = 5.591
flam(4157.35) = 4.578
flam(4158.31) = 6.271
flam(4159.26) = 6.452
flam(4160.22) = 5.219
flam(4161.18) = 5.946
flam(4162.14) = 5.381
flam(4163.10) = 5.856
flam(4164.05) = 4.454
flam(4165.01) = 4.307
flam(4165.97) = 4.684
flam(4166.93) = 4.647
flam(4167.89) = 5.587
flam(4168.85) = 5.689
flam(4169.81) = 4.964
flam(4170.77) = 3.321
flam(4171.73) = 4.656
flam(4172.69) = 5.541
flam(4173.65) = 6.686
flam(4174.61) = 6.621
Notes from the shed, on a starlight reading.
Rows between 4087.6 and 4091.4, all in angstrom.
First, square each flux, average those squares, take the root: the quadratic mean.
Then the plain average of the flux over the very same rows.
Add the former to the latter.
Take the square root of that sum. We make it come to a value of 3.32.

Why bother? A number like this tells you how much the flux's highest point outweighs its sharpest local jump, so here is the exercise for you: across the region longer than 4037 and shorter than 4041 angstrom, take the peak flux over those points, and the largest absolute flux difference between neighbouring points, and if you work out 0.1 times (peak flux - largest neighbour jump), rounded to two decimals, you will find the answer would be 0.49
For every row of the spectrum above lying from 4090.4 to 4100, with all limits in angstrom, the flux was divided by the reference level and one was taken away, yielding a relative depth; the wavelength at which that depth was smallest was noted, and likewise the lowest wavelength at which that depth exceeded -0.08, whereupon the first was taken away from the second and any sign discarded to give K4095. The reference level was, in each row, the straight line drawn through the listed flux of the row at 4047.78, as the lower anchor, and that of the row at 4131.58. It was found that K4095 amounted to 5.7 angstrom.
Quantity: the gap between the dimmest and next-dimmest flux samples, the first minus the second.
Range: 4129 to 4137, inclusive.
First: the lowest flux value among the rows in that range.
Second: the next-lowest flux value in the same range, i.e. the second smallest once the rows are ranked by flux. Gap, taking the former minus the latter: -0.03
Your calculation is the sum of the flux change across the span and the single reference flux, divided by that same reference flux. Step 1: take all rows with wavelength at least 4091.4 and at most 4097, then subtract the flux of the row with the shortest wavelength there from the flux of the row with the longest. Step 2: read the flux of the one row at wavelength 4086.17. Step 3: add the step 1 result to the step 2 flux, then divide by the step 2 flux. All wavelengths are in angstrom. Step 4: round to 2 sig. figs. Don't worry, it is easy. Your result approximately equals 0.80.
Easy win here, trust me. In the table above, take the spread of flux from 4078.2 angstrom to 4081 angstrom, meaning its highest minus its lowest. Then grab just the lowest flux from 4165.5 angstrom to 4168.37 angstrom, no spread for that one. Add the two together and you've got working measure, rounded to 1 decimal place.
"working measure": 5.4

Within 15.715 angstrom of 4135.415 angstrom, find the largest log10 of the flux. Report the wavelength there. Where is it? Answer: 4134.44 angstrom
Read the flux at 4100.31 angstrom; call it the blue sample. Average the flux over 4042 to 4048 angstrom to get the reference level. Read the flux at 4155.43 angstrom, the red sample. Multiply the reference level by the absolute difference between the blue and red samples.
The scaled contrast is 2.0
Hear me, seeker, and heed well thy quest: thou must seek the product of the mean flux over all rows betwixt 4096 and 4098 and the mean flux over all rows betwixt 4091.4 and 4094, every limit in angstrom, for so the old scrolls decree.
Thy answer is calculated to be 14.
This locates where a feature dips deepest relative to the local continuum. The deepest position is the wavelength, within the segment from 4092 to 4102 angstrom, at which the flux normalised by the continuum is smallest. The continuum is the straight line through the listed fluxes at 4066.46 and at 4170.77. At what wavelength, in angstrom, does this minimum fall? 4097.48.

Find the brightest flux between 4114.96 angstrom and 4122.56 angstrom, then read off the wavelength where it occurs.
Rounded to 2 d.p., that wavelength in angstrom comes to 4118.28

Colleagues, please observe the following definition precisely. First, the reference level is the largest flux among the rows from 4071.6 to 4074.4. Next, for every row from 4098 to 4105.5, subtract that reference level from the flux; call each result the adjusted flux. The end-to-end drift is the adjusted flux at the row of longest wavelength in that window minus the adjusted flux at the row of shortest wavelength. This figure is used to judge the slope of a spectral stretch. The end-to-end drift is -2.1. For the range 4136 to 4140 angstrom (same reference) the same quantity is 1.5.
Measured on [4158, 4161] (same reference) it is -1.1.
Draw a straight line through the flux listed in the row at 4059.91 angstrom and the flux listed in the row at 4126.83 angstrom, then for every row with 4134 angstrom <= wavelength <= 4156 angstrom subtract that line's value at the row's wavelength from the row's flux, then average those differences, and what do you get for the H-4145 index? -0.38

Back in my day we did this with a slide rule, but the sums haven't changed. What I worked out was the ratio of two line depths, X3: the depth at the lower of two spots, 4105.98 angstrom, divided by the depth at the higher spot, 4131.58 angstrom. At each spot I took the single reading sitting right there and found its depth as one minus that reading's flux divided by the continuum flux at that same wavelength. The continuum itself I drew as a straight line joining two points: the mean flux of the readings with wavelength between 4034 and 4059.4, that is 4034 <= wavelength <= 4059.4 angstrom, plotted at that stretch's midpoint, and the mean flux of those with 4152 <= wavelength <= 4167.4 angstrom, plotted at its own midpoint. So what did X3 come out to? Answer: 12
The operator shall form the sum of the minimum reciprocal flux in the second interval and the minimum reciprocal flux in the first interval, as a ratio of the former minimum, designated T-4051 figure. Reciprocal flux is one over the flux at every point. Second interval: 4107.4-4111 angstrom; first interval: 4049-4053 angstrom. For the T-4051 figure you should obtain 1.74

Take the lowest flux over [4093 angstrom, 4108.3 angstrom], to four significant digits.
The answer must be 2.825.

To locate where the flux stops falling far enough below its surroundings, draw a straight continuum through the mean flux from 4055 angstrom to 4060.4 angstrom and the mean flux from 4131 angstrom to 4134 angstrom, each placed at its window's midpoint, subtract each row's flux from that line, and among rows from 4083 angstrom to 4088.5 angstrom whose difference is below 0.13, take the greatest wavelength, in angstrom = 4087.11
